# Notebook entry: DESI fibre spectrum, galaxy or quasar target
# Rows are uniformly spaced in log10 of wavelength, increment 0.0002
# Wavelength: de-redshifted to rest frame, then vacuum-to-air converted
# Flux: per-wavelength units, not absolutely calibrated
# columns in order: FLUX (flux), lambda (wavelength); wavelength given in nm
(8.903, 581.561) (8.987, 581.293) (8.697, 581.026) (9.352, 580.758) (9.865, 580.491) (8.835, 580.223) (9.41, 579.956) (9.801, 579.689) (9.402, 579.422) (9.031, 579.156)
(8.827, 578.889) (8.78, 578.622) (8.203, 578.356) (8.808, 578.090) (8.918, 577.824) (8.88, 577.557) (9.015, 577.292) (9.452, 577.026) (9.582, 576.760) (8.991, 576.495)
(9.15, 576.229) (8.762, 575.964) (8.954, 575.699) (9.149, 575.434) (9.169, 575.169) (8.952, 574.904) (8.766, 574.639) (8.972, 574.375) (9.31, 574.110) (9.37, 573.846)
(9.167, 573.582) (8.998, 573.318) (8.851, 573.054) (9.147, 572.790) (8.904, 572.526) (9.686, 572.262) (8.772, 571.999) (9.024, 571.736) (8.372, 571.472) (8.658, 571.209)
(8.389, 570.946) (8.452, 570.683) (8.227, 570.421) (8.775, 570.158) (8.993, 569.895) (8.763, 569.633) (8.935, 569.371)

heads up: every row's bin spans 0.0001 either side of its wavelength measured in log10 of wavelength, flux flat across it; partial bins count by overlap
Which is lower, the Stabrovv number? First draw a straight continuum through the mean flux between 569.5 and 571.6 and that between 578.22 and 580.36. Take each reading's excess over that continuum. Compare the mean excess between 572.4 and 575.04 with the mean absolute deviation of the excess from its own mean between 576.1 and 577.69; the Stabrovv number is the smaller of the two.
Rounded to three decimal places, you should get 0.228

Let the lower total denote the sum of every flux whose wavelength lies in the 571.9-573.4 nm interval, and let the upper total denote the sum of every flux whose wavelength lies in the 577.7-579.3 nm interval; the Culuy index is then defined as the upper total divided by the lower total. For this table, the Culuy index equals 0.97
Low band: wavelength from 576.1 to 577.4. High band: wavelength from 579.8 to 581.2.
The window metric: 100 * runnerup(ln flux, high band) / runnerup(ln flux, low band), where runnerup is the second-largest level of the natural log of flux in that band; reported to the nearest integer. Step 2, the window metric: 100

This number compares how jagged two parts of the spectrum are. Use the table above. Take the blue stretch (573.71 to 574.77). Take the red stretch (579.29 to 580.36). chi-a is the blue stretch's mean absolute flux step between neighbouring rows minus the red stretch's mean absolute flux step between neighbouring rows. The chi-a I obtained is -0.3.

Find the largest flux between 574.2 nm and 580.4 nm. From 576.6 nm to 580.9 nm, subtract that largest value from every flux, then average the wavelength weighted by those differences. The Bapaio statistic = 578.55 nm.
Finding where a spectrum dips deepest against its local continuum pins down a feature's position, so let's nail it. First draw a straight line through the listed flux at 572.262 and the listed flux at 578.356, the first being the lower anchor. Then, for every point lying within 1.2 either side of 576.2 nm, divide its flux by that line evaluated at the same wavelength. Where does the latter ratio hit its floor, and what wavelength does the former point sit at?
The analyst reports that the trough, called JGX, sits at 575.964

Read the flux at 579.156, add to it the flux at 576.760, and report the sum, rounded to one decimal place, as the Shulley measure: 18.6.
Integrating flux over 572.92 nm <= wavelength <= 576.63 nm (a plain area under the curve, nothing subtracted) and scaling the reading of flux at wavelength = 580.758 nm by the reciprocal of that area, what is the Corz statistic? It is 0.28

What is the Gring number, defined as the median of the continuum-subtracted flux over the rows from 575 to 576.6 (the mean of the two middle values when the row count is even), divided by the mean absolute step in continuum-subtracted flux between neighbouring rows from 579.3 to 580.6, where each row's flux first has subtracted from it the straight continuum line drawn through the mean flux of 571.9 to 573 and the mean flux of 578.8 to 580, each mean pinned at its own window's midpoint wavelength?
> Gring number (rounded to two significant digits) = -0.25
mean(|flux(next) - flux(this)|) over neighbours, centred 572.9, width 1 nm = 0.23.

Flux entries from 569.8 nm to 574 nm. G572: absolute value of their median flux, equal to 8.88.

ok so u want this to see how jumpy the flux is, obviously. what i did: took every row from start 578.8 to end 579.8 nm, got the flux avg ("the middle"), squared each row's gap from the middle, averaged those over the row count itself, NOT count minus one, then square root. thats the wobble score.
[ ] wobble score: 0.37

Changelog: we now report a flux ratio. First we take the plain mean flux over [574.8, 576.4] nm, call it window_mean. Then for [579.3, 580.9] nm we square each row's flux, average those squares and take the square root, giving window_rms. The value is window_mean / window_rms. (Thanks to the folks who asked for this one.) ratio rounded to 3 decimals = 0.955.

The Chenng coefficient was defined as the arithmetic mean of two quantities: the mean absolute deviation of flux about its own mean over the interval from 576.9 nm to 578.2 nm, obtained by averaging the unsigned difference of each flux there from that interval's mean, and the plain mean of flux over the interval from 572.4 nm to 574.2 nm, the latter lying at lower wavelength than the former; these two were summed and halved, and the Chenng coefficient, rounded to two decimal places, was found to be 4.64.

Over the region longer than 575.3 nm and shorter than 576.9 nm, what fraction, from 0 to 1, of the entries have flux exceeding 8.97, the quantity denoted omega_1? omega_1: 0.67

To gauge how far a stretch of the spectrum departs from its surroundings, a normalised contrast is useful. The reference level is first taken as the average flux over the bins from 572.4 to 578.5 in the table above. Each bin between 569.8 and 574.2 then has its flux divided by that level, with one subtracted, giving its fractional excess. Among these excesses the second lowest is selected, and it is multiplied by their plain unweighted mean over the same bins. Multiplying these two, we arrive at 0.0011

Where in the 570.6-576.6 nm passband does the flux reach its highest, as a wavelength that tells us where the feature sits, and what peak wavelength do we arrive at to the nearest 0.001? 572.262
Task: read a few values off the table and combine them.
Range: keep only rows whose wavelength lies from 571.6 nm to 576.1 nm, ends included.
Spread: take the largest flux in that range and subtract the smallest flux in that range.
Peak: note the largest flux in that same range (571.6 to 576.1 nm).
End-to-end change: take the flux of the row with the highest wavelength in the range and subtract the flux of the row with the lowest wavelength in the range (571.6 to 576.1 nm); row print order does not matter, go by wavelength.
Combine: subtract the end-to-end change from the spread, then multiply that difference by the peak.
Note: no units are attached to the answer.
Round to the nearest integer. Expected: 11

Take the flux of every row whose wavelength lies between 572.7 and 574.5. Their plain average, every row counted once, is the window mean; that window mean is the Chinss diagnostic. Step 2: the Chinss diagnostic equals 9.12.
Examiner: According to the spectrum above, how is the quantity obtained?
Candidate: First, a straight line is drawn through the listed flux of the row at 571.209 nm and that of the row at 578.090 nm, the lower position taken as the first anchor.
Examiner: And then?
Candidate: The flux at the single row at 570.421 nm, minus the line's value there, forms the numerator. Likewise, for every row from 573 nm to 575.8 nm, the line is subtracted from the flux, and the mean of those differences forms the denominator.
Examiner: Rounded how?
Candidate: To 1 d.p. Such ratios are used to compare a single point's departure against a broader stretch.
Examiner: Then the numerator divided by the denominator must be -1.2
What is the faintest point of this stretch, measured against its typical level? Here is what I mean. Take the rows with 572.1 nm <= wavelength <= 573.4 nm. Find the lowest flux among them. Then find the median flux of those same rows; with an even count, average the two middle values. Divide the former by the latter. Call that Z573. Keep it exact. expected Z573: 0.984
